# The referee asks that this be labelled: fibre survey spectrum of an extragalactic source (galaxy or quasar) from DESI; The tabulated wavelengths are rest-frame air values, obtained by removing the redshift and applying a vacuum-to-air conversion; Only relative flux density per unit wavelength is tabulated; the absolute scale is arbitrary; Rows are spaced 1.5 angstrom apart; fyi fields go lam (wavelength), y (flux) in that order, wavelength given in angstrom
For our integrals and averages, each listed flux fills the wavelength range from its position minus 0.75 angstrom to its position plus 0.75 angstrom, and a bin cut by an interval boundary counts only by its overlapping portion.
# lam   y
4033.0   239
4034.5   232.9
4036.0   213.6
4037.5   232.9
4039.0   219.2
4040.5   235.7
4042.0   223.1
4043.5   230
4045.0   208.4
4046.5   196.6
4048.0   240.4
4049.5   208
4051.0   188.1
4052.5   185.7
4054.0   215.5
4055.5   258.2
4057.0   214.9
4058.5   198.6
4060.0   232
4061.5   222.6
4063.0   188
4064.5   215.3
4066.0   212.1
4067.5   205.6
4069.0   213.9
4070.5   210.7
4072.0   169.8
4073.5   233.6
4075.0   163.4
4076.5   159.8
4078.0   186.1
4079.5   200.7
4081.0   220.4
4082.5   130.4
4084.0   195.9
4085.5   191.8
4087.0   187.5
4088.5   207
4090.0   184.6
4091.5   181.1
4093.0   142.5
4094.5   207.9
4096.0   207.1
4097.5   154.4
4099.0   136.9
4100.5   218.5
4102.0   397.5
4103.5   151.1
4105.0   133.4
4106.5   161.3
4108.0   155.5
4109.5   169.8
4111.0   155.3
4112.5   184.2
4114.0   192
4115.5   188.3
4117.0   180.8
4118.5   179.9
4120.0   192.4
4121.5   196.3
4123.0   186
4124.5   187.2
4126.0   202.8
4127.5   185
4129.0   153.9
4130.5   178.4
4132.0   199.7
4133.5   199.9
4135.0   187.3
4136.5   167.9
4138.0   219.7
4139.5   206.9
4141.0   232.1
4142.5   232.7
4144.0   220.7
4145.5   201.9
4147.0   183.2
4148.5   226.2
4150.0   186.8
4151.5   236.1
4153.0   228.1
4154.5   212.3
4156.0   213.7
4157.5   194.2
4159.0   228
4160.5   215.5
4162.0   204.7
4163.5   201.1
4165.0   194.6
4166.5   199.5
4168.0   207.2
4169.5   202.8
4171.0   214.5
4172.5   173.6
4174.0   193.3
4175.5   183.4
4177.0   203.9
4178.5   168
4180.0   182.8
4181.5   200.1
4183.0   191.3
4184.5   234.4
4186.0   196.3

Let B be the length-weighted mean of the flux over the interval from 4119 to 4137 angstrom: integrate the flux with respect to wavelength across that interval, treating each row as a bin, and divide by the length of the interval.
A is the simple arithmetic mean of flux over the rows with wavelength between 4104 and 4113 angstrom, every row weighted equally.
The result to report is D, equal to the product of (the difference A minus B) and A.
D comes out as -4262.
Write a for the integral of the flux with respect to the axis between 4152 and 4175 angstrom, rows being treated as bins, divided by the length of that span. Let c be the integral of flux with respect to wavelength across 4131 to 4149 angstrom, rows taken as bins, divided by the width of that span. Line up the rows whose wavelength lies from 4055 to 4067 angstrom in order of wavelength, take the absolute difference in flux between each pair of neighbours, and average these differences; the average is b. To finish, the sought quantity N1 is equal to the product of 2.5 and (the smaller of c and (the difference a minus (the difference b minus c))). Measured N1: 515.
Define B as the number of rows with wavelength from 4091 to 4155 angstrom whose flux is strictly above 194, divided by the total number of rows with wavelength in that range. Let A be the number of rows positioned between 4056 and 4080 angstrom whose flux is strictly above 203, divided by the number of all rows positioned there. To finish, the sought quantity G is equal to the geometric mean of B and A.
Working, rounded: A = 0.56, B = 0.42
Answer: 0.5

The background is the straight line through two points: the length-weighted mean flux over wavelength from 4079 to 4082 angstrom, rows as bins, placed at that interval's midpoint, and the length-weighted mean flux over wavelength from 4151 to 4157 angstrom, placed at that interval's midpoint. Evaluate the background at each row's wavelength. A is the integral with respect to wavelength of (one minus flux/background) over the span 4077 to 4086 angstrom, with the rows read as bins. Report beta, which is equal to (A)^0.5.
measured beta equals 0.9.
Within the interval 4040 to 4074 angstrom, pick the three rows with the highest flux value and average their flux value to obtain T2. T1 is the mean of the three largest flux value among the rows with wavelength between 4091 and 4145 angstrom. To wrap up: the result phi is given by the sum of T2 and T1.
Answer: 532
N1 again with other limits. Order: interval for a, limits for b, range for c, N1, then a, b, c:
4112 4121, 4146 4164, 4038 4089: 513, 187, 21.6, 205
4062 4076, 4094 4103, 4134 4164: 525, 201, 66.3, 210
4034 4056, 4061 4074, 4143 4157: 530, 219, 23.5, 212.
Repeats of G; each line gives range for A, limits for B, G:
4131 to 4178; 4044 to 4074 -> 0.6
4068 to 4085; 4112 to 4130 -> 0.2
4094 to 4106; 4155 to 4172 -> 0.7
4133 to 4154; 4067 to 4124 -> 0.4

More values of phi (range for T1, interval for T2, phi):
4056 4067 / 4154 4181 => 443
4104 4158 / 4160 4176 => 446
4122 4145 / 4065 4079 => 448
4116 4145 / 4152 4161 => 452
